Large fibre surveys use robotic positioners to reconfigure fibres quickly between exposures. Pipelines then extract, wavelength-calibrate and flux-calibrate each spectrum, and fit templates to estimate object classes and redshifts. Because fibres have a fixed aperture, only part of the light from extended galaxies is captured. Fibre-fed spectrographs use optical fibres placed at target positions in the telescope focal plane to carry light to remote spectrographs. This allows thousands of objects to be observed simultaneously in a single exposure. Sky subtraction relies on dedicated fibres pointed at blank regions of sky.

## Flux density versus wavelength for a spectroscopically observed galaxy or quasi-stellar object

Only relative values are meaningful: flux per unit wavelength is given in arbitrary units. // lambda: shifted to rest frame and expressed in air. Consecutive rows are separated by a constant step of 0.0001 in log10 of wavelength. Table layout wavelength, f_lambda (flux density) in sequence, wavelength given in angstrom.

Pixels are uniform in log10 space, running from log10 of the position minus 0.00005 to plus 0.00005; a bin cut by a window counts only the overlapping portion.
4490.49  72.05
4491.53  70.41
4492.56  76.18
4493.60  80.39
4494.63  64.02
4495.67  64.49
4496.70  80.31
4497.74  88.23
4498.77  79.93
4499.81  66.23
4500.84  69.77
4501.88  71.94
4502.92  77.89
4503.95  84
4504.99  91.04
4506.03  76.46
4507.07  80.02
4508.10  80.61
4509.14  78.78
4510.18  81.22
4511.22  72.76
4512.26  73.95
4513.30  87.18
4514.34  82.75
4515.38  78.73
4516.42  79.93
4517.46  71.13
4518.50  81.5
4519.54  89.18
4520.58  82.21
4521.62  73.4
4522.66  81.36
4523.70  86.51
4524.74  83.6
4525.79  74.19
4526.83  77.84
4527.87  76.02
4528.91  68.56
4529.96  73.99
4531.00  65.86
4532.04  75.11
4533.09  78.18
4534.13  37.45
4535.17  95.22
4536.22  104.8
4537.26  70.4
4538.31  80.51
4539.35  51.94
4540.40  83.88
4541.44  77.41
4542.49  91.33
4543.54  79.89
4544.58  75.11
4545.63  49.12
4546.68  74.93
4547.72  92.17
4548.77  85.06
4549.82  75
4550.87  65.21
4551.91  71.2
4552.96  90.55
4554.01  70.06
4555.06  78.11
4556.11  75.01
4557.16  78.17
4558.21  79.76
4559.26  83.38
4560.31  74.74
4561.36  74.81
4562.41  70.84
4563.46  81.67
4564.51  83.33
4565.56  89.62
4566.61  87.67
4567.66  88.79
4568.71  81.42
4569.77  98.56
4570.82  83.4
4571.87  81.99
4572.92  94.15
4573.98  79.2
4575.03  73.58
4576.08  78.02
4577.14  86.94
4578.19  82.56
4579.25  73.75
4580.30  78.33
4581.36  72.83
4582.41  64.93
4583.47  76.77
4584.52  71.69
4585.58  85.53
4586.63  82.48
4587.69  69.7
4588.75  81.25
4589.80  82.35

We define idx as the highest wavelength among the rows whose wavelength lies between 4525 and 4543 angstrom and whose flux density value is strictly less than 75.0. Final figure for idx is 4539.35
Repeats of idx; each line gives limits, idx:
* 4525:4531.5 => 4531.00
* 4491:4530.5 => 4529.96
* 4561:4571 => 4562.41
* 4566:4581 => 4579.25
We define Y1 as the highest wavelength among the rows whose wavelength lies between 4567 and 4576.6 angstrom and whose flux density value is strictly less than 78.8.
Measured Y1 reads 4576.08 angstrom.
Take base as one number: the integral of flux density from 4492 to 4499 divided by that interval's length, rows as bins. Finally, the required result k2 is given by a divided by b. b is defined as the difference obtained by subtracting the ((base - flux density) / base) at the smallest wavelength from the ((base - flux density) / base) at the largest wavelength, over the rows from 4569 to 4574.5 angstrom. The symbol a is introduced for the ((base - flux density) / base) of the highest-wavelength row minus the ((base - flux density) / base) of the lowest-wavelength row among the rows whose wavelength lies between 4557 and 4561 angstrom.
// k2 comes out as 0.2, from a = 0.05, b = 0.25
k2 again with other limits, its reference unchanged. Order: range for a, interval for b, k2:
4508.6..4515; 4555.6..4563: -1.0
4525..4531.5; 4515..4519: -3.0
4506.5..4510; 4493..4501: 0.1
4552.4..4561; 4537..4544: -1.7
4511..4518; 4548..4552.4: 0.1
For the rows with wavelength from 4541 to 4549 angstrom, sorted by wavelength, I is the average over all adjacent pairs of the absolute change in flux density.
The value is 15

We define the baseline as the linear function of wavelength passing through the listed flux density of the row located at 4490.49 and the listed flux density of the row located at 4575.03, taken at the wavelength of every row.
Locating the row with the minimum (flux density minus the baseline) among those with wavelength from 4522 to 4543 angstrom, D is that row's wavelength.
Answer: 4534.13 angstrom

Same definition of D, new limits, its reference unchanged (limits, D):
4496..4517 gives 4499.81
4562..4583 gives 4582.41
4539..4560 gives 4545.63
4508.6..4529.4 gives 4528.91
